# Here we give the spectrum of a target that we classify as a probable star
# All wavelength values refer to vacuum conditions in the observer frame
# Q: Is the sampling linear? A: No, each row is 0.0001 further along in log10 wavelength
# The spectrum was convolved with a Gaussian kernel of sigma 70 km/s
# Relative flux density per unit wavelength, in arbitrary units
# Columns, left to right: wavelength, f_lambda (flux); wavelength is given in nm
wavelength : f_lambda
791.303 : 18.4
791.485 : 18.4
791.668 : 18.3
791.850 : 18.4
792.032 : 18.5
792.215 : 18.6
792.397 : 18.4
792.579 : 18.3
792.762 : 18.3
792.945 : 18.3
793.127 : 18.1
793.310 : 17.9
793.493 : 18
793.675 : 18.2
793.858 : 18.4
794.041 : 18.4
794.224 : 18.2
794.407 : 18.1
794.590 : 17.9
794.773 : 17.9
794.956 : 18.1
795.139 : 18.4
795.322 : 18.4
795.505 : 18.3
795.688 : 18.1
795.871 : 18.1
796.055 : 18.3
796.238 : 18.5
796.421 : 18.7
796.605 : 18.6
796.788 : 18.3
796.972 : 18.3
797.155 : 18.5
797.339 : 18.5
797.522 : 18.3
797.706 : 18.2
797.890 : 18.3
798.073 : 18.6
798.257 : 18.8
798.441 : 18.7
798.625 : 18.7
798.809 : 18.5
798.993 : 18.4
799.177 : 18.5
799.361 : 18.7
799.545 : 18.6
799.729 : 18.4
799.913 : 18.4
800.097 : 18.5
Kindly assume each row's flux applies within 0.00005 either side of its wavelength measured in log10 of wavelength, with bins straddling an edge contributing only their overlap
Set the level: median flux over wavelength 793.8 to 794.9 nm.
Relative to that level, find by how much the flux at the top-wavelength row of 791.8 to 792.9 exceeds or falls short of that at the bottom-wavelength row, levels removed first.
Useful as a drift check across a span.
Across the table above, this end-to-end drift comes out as -0.10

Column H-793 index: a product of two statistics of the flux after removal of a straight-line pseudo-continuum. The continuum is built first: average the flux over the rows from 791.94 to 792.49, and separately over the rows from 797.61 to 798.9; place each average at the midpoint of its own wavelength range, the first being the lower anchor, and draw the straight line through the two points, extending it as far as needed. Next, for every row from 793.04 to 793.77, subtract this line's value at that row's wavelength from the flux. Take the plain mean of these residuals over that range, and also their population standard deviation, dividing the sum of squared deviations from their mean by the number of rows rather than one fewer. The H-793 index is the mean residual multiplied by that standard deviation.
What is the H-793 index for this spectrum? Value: -0.05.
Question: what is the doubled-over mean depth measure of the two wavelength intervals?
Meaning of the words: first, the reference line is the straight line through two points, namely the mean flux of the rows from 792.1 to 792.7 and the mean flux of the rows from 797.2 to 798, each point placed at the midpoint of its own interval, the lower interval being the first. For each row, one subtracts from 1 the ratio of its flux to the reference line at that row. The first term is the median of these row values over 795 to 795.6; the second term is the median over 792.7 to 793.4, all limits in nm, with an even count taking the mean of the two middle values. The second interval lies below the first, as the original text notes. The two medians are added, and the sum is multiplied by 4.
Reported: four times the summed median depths 0.043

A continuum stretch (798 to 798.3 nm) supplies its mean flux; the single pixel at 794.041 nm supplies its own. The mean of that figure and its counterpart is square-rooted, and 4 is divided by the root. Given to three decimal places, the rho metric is 0.929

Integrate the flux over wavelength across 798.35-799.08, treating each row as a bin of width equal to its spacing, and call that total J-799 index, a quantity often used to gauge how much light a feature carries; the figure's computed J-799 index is 14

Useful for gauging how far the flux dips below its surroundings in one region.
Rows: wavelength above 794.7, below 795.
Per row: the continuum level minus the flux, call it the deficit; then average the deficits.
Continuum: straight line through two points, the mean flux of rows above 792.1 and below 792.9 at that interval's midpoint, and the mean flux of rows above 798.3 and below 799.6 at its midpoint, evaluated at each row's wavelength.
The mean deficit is 0.47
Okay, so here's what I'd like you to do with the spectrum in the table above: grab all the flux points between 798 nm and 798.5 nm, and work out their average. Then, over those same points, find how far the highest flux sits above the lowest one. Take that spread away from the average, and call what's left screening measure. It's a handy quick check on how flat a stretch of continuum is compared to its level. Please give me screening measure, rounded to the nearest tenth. 18.5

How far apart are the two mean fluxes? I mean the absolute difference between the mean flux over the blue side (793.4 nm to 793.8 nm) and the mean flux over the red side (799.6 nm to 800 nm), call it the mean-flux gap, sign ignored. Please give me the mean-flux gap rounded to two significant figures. 0.30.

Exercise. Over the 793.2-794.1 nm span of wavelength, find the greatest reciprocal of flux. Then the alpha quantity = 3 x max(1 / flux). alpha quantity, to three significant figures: 0.168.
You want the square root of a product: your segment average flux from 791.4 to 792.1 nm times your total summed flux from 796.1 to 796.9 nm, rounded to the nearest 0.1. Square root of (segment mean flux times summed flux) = 36.9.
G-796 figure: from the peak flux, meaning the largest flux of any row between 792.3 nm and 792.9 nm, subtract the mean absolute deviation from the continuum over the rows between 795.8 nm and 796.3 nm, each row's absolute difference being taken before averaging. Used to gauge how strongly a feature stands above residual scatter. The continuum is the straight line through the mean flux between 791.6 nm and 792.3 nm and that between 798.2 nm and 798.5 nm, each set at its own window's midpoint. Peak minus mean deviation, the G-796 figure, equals 18.06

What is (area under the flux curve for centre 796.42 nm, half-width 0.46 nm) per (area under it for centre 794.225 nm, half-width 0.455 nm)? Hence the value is 1.0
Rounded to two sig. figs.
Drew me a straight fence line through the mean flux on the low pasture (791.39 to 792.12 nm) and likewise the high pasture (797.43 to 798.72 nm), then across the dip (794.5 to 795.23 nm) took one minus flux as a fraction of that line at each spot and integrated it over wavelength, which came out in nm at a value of 0.015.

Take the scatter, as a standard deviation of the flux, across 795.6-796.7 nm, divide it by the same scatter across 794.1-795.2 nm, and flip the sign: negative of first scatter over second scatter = -1.4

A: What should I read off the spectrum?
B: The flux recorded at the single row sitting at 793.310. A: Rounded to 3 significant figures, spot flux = 17.9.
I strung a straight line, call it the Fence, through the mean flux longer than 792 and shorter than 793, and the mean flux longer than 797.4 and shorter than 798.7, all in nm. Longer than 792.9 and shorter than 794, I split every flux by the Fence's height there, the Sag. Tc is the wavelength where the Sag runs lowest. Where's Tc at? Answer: 793.310 nm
